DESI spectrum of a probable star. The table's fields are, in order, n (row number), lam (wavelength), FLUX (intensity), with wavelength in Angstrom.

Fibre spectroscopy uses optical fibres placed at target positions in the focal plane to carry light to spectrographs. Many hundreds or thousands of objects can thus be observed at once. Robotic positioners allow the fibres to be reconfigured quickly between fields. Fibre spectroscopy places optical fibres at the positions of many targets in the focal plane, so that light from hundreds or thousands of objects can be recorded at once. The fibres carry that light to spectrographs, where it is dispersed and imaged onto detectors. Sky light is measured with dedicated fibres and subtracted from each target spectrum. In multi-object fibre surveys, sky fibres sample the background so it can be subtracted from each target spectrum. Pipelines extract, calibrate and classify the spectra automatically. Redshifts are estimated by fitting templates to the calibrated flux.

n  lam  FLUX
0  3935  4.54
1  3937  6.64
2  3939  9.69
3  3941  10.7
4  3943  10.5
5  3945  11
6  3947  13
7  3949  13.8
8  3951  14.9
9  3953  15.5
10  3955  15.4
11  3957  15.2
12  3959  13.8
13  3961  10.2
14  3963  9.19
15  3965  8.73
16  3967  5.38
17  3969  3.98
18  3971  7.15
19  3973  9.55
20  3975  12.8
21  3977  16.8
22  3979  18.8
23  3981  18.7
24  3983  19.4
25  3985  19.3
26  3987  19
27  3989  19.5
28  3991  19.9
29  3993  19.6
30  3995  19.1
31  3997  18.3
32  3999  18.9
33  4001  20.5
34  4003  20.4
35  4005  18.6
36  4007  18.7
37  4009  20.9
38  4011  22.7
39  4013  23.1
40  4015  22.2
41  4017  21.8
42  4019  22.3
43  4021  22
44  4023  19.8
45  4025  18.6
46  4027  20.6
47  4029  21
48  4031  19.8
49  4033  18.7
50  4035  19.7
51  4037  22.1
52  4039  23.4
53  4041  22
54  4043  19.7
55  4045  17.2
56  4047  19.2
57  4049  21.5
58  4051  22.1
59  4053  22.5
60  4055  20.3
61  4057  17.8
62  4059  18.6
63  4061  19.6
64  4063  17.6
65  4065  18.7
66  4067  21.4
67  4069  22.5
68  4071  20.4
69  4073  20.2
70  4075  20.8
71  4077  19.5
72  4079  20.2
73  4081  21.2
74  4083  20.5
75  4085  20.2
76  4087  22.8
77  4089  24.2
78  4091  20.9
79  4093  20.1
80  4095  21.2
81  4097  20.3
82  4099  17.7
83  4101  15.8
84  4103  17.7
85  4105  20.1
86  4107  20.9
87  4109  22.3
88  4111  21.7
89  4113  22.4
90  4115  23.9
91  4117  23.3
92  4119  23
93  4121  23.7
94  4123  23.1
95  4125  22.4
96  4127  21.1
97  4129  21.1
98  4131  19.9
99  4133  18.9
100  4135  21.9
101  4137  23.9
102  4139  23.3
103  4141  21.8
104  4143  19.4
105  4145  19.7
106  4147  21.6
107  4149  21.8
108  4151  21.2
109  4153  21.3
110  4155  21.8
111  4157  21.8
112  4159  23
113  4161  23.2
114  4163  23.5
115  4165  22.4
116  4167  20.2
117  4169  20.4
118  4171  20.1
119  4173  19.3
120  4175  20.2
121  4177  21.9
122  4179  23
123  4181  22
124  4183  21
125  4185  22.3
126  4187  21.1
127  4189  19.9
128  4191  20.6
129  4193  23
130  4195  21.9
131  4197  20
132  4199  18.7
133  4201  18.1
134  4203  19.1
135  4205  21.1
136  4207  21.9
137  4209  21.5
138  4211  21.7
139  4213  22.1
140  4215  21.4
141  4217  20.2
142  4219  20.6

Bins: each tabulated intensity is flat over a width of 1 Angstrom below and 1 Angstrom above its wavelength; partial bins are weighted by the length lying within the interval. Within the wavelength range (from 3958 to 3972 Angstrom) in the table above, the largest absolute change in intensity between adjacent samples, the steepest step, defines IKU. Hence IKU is 3.60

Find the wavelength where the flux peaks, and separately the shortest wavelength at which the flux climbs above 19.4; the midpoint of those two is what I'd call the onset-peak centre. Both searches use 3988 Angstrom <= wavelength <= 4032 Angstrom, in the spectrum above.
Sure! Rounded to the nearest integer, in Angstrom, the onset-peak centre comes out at 4001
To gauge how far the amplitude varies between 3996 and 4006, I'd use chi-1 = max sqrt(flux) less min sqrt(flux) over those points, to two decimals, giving 0.25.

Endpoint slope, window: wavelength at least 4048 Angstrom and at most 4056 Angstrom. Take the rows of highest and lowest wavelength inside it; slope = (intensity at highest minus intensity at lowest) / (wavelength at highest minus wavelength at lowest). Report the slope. -0.20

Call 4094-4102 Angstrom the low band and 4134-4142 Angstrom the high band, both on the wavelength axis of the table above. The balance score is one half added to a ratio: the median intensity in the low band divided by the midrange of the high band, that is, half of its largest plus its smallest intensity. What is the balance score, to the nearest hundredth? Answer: 1.33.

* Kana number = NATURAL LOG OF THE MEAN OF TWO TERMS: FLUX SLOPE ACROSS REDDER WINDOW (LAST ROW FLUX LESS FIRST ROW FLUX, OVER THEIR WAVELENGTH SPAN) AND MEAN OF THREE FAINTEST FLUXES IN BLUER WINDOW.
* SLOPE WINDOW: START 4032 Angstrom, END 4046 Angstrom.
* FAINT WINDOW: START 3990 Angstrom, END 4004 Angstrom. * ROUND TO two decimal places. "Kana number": 2.23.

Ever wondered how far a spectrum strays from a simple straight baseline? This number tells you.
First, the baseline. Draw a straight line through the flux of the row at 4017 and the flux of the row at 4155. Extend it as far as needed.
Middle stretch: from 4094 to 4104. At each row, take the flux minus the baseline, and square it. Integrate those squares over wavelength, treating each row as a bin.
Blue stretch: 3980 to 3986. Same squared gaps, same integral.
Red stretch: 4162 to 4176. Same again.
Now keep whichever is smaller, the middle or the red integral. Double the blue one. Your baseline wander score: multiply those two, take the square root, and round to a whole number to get 58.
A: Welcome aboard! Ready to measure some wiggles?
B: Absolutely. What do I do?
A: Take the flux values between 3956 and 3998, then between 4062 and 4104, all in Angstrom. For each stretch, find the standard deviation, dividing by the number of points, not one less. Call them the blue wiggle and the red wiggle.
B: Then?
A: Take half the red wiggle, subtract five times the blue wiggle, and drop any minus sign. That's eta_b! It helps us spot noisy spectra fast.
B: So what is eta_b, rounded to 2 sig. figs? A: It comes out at 25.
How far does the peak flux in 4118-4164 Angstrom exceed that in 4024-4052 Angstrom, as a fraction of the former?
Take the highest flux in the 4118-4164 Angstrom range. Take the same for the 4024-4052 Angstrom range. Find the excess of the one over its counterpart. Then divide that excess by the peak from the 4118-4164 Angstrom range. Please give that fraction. 0.02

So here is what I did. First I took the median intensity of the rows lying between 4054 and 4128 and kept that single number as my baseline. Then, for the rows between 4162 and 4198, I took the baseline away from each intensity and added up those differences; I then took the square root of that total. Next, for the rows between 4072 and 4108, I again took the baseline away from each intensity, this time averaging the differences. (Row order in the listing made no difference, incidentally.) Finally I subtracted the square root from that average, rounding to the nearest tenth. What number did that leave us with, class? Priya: -3.5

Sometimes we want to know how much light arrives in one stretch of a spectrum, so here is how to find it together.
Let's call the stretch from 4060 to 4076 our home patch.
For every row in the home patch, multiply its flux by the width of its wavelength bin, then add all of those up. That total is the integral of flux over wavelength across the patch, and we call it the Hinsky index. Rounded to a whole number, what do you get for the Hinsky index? 322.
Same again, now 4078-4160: 1746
